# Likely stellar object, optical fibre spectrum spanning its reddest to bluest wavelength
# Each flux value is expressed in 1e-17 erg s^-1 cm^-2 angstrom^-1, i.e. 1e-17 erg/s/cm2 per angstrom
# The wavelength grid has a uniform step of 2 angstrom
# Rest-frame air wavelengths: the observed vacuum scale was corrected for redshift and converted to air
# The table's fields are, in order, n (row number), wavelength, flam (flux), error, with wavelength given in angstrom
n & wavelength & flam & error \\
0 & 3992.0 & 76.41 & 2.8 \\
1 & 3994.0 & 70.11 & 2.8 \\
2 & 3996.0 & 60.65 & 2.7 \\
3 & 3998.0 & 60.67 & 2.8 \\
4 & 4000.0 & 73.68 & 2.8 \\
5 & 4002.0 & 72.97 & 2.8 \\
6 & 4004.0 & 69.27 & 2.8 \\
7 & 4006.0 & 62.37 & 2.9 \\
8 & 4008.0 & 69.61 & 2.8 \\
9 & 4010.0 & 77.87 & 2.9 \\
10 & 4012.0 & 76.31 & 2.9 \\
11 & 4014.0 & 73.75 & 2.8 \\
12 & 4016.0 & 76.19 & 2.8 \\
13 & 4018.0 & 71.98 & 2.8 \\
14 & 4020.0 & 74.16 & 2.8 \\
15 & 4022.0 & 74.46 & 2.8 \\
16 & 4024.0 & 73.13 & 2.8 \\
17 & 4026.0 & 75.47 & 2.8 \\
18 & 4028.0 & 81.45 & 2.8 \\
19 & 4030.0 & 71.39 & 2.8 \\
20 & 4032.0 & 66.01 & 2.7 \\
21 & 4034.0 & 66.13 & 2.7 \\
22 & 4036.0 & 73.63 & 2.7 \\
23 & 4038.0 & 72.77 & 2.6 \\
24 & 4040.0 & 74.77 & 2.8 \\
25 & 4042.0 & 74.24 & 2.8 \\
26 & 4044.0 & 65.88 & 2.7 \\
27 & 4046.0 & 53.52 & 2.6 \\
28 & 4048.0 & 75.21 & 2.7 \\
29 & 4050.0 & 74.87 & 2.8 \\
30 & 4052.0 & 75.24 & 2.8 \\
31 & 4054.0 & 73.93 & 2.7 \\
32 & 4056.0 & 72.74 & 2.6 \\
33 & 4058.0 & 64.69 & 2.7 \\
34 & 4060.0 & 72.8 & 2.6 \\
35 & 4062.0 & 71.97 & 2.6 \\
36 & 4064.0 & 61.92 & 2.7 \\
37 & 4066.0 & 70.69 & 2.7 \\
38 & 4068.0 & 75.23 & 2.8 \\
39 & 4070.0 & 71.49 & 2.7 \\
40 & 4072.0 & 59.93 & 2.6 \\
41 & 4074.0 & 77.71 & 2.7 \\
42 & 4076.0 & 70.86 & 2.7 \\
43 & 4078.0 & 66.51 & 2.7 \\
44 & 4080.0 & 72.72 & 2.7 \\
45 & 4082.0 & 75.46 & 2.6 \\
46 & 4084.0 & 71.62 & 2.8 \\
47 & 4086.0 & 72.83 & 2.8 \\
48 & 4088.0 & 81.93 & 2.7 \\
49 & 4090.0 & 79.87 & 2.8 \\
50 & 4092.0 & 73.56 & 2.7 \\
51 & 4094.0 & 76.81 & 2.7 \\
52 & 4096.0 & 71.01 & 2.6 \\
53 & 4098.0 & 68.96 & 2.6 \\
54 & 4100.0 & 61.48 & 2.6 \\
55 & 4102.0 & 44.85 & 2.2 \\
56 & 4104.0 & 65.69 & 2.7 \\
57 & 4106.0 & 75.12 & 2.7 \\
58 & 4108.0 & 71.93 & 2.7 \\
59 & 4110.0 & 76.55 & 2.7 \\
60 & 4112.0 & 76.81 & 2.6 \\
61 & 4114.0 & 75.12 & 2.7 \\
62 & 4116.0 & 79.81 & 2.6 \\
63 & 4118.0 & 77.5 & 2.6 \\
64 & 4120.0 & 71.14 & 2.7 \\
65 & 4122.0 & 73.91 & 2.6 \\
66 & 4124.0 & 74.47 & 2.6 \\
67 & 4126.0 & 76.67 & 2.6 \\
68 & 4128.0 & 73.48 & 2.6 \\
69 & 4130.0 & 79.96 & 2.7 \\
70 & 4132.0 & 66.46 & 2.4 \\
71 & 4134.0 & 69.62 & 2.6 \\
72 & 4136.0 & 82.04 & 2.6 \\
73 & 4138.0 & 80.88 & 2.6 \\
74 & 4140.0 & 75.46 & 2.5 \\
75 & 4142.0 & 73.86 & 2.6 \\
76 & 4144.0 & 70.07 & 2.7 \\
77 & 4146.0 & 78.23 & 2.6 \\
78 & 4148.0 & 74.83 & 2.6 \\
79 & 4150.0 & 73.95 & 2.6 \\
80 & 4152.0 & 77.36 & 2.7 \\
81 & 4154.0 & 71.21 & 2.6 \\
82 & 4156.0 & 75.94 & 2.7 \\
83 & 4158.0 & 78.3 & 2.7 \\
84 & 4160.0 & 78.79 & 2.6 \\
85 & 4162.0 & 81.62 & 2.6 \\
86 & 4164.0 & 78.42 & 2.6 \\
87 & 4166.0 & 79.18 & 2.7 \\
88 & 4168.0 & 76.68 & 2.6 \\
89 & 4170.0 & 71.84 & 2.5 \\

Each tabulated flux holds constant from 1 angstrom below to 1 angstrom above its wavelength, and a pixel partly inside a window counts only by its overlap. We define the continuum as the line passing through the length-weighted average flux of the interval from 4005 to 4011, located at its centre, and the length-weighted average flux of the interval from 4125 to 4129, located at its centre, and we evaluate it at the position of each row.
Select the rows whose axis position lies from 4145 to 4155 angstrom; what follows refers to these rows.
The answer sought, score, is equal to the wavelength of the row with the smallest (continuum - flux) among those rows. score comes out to 4146.0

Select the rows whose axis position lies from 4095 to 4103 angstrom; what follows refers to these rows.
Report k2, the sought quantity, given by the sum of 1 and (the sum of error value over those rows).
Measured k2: 11.0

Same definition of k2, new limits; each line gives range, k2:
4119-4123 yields 6.3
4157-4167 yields 14.2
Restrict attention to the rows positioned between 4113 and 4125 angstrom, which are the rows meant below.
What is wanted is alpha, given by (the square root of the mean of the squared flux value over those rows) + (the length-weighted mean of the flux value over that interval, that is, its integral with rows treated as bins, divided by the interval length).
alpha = 151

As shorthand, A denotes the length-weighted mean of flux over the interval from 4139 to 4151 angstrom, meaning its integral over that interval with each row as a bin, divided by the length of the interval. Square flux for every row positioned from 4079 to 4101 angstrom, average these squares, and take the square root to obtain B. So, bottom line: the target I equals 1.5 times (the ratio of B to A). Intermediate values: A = 74.4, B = 73.5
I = 1.48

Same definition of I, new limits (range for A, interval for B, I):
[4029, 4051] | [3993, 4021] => 1.52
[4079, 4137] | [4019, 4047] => 1.47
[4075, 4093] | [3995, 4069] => 1.45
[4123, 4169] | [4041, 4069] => 1.39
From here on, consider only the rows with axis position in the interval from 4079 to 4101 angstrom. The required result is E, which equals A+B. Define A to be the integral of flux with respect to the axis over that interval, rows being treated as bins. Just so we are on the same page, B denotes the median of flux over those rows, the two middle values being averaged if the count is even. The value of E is 1685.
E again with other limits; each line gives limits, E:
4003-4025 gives 1672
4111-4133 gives 1726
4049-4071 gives 1644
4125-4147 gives 1729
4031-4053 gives 1618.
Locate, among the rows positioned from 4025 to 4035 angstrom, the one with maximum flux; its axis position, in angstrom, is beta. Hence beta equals 4028.0 angstrom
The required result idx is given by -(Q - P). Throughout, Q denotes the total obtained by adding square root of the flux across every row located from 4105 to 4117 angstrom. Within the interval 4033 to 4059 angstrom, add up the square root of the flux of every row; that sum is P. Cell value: 57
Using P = 109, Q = 52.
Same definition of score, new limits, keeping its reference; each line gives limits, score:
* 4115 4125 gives 4116.0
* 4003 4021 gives 4010.0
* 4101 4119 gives 4116.0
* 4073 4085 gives 4074.0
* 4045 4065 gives 4048.0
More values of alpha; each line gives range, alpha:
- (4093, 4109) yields 135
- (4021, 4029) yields 152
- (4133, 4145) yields 151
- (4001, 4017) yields 145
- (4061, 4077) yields 140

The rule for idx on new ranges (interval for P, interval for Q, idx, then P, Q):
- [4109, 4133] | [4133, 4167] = -45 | 104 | 149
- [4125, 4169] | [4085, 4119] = 47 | 192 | 144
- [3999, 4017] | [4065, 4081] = 9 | 77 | 67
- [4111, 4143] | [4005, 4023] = 62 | 139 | 77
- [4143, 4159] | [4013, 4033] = -17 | 69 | 86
